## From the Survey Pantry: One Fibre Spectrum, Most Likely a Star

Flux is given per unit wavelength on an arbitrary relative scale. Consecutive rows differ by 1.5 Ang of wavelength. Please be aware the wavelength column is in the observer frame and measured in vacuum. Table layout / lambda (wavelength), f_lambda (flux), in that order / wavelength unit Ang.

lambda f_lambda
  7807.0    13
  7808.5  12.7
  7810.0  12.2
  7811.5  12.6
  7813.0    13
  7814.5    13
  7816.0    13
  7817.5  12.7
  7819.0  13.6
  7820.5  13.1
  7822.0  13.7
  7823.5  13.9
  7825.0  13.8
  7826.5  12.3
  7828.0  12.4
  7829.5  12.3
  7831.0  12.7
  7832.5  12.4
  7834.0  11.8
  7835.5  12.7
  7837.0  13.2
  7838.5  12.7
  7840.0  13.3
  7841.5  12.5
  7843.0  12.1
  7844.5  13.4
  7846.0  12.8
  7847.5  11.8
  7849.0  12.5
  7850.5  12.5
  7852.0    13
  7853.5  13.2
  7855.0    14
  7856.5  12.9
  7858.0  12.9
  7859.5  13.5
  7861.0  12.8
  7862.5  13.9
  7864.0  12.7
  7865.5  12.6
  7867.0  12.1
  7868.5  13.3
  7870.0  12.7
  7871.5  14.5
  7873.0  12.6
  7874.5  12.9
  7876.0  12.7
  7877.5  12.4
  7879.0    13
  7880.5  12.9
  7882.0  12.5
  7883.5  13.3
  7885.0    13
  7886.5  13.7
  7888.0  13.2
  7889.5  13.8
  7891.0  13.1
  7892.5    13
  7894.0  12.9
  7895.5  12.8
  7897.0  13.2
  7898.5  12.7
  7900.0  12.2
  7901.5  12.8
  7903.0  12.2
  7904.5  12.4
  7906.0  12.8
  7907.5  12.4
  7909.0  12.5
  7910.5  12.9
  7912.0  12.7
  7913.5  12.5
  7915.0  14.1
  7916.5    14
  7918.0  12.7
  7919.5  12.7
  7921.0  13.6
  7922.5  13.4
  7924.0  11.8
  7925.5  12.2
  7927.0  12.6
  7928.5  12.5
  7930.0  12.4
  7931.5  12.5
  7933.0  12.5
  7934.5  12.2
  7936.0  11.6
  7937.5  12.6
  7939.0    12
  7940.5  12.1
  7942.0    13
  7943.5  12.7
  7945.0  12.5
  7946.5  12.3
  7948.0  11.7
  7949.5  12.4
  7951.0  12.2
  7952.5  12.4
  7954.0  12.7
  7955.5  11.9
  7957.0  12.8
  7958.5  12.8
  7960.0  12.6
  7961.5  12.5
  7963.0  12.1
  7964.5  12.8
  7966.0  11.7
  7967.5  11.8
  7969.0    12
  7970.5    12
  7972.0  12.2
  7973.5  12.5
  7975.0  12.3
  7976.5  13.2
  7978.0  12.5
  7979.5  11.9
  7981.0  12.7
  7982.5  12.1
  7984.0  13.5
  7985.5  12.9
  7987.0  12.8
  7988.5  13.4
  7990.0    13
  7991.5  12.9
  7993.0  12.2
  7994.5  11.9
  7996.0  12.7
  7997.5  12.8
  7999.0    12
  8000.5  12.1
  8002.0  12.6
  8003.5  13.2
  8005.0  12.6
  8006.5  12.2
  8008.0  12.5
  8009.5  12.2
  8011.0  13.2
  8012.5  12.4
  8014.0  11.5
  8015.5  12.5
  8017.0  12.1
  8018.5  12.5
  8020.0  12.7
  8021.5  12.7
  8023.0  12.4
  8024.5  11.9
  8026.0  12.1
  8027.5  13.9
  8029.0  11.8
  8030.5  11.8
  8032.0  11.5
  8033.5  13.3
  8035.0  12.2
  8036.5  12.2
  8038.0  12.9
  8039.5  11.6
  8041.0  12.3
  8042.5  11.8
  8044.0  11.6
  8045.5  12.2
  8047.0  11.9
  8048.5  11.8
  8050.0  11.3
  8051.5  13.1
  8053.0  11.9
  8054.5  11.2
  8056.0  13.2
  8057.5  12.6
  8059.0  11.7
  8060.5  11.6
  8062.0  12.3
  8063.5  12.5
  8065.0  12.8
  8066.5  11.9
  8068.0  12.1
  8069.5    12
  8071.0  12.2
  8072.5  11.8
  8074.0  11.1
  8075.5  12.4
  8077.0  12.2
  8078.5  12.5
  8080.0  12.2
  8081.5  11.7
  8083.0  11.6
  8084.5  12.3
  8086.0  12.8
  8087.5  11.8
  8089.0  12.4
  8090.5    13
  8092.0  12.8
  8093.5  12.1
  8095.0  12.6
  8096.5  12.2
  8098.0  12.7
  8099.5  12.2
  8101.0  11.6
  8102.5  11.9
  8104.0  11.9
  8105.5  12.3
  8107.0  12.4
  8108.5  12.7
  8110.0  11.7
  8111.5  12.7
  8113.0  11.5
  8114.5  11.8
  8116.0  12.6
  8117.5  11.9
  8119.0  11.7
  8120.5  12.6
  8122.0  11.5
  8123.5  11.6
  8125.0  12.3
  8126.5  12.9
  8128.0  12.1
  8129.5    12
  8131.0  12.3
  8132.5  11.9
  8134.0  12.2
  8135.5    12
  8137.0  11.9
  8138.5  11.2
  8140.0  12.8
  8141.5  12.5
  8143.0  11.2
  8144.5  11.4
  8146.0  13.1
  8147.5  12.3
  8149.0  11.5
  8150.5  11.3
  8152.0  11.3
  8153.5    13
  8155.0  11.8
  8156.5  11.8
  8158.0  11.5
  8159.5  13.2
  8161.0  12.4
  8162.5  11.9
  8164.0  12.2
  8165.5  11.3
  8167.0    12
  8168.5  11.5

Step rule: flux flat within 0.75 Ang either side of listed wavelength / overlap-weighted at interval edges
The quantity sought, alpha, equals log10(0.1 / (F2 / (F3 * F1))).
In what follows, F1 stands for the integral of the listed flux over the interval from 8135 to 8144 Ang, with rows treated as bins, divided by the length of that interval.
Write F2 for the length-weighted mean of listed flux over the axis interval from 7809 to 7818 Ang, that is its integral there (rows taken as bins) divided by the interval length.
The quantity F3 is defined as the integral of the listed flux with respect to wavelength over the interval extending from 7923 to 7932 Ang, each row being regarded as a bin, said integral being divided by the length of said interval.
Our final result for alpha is 0.063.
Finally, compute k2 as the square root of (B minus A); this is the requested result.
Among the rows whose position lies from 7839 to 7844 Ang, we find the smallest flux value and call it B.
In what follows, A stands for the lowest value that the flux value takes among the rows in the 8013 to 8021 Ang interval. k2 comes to 0.77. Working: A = 11.5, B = 12.1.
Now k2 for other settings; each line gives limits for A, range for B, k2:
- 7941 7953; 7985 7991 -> 1.05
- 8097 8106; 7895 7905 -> 0.77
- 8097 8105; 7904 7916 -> 0.89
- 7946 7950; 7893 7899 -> 1.00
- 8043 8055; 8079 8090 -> 0.63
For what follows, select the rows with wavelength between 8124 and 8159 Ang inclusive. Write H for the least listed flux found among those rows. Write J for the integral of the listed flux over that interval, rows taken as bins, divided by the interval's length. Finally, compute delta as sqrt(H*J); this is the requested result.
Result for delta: 11.6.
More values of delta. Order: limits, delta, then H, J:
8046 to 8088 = 11.6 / 11.1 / 12.1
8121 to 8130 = 11.8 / 11.5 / 12.1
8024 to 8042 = 11.9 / 11.5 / 12.3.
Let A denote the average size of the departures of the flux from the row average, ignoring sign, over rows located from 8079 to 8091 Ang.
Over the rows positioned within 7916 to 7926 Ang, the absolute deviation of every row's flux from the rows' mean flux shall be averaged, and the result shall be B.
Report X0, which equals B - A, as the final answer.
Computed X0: 0.2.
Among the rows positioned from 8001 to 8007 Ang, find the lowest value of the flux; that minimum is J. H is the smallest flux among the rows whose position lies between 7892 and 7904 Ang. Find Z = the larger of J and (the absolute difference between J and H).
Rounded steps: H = 12.2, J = 12.2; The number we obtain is 12.2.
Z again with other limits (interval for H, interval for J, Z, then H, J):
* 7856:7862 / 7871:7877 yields 12.6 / 12.8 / 12.6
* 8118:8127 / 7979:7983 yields 11.9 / 11.5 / 11.9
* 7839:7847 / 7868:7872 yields 12.7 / 12.1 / 12.7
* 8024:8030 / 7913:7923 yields 12.5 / 11.8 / 12.5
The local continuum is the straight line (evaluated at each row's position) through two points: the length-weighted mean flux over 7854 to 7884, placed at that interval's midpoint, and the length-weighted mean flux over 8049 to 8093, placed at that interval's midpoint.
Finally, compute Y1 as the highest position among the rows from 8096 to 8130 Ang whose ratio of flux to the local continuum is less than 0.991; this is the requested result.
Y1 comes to 8123.5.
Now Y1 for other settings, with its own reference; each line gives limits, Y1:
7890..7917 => 7913.5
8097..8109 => 8104.0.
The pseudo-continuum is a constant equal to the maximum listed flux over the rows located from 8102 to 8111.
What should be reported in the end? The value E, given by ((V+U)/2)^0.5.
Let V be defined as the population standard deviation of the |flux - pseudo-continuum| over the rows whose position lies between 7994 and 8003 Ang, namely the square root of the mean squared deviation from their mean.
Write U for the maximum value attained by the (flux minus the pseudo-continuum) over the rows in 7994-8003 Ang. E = 0.5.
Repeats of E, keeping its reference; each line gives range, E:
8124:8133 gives 0.4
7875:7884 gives 0.6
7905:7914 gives 0.4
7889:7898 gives 0.8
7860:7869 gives 0.9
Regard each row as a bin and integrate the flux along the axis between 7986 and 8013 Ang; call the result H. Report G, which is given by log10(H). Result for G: 2.53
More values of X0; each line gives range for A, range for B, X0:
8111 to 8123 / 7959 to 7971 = -0.1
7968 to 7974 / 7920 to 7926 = 0.6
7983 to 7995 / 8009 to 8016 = 0.0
